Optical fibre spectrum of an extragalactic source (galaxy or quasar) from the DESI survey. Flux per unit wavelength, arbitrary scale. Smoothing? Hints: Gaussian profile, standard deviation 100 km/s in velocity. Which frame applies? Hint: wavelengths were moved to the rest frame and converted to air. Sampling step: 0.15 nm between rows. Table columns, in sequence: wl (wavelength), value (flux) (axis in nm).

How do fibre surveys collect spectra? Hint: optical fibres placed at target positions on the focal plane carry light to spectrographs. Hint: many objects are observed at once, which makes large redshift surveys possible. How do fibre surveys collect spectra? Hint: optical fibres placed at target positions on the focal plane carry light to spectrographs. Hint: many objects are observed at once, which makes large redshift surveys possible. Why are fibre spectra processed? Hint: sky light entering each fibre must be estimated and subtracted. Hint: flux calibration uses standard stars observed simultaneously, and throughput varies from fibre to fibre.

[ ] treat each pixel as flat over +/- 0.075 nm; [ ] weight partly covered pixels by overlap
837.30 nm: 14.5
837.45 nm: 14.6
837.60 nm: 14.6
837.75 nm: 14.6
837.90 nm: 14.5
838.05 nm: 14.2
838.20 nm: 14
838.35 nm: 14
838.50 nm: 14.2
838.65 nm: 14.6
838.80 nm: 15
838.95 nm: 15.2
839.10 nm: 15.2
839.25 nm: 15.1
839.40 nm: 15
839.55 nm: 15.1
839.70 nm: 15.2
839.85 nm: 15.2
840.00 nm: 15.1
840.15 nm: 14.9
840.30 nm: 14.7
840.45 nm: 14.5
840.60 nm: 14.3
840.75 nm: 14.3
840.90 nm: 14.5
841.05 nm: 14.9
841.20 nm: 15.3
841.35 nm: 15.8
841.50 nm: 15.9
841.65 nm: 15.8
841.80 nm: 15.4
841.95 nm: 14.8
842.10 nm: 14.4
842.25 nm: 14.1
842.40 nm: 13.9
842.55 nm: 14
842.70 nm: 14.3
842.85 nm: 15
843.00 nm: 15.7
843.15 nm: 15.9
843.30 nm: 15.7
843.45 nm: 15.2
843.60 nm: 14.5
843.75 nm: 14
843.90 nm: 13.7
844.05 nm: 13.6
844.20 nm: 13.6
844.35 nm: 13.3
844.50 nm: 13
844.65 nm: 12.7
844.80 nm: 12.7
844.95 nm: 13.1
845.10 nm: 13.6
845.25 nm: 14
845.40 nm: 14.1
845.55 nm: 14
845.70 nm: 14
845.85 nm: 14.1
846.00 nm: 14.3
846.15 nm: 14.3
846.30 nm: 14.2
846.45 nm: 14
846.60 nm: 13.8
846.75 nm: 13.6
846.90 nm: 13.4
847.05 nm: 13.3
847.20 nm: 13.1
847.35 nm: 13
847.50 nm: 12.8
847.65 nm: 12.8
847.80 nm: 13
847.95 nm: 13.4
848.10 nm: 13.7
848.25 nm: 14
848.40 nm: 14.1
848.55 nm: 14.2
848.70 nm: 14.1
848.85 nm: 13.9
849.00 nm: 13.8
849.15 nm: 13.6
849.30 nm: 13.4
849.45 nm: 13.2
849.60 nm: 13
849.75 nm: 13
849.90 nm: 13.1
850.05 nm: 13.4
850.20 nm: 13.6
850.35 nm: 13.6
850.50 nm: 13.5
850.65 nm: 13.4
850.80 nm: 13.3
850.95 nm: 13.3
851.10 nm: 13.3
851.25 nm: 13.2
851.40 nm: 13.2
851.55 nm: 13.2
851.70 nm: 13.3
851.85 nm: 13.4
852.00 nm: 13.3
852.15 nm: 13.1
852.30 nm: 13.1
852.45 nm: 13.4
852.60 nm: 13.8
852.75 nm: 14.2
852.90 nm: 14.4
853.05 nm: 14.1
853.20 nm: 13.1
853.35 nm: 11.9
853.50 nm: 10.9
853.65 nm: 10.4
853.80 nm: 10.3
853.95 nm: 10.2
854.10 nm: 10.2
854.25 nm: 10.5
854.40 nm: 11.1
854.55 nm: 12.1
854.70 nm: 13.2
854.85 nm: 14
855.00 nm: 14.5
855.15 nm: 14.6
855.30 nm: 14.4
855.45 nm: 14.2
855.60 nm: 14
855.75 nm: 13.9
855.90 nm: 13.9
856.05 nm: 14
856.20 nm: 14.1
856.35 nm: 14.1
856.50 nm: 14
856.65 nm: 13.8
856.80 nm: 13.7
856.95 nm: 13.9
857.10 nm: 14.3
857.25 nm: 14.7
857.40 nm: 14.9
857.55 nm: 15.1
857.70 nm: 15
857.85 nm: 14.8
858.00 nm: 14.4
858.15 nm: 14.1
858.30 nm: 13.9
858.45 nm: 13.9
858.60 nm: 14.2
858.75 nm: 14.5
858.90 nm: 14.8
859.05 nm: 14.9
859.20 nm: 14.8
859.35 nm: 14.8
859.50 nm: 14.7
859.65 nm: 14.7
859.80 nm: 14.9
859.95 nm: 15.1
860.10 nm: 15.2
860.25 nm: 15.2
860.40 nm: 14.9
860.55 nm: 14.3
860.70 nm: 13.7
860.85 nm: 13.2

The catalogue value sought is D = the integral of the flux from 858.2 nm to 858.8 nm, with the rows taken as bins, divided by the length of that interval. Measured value 14.1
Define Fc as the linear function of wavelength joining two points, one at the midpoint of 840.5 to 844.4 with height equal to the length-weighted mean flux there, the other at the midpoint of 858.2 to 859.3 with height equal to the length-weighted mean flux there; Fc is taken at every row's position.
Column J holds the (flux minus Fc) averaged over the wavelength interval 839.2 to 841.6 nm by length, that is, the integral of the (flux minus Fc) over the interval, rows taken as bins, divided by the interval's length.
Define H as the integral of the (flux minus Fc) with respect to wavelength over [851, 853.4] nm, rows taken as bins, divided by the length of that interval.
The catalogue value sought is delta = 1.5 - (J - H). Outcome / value 0.1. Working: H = -1.1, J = 0.27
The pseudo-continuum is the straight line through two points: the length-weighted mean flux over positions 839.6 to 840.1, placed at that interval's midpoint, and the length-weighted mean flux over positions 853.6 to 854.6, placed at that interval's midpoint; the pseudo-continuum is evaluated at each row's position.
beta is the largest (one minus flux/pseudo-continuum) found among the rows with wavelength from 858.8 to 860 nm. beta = -0.62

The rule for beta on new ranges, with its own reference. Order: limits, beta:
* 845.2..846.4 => -0.04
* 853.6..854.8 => 0.05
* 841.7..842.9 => 0.03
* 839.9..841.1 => 0.04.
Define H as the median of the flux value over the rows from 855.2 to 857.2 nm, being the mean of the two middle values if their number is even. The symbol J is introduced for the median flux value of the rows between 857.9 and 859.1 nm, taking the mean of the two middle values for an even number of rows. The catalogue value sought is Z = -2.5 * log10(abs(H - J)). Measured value 1.3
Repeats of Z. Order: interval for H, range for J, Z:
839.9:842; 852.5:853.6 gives -0.1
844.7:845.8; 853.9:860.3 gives 1.7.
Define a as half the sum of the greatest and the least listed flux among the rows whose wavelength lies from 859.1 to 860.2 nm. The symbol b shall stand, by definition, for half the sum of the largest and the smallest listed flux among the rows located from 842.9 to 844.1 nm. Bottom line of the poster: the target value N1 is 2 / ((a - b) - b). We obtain -0.14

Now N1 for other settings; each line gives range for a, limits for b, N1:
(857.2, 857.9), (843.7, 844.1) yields -0.16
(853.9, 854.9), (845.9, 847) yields -0.13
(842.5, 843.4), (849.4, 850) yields -0.18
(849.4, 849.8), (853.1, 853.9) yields -0.19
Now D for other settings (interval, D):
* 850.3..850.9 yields 13.4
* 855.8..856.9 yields 13.9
